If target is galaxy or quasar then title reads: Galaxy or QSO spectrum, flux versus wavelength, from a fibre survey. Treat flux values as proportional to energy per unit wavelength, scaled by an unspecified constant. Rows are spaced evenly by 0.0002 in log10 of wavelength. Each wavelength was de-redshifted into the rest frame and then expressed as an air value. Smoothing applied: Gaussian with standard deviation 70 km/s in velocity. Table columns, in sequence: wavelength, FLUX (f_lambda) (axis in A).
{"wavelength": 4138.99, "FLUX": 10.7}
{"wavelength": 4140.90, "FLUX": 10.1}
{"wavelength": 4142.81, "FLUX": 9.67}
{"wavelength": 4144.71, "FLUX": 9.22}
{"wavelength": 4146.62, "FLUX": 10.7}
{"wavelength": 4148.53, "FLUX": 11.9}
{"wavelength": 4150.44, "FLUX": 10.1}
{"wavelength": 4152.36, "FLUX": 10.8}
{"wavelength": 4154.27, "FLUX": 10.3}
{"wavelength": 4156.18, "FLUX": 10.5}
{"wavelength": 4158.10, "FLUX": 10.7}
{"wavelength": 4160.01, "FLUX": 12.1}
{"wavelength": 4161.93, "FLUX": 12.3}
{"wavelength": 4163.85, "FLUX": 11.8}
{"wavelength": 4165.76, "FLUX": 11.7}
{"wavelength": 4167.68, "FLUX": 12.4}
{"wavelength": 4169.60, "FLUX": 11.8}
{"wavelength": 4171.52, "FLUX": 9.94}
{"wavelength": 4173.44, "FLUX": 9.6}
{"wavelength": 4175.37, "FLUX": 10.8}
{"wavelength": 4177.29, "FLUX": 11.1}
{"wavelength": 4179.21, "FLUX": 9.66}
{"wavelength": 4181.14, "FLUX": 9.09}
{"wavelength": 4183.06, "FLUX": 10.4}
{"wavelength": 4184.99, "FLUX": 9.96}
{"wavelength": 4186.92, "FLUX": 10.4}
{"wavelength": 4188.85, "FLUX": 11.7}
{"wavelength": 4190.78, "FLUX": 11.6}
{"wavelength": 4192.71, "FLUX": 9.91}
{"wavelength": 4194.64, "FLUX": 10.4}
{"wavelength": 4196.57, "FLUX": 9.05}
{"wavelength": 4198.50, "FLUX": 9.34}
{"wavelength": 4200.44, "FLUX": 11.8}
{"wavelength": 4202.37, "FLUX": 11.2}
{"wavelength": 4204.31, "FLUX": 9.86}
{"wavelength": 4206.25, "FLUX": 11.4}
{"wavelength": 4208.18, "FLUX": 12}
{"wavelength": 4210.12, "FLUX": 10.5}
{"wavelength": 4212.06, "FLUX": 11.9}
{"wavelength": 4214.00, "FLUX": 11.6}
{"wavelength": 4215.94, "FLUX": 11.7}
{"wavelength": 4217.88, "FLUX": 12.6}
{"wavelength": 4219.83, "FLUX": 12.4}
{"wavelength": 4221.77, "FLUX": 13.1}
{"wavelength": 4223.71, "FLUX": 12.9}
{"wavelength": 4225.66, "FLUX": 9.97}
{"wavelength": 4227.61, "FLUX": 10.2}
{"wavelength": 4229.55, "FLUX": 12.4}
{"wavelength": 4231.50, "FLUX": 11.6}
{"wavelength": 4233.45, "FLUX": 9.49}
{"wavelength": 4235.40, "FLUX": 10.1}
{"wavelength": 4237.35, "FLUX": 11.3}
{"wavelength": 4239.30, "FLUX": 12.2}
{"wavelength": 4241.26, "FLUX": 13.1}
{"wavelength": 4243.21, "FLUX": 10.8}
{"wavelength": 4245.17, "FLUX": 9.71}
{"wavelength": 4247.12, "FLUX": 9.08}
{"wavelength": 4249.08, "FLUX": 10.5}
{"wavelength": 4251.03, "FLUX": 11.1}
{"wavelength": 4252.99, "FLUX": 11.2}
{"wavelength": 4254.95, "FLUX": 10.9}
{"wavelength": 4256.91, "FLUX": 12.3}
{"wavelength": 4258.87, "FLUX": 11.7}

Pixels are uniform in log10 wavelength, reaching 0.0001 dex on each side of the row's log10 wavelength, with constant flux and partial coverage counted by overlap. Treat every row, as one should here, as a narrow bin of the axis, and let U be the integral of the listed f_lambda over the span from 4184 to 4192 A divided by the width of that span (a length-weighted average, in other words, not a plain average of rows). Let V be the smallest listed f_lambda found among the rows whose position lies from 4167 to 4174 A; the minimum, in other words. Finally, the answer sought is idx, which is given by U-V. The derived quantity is 1.3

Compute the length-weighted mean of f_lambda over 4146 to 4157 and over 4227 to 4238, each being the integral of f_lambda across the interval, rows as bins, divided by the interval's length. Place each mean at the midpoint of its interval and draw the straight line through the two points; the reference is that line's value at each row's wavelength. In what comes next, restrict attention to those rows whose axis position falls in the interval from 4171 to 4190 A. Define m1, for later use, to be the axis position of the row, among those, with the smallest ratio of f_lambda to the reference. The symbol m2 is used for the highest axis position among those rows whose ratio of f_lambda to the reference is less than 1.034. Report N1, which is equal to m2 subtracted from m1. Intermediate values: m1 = 4181.14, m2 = 4186.92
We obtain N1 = -5.8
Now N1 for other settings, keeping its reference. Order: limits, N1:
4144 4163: -13.4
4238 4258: -7.8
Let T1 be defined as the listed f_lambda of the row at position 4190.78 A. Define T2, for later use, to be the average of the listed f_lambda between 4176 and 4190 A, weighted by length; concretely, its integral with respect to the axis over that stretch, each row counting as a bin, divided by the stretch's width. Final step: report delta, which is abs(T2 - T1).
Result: 1.2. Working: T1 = 11.6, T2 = 10.4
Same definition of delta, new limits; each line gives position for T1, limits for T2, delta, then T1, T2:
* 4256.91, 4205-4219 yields 0.7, 12.3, 11.6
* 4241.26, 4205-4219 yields 1.5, 13.1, 11.6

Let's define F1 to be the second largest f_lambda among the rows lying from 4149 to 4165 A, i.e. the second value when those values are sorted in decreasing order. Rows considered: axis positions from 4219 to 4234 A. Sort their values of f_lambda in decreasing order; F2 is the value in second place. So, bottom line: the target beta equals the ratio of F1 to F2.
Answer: 0.94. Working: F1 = 12.1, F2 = 12.9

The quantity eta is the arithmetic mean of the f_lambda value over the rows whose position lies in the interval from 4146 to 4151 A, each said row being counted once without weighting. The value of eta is 10.9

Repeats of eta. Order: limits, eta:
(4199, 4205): 11.0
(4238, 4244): 12.0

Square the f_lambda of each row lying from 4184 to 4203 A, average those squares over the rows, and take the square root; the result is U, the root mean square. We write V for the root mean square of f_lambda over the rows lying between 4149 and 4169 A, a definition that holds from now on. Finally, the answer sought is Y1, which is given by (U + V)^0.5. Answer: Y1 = 4.68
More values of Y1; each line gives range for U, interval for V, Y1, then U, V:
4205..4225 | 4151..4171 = 4.85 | 12.0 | 11.46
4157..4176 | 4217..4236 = 4.79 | 11.4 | 11.55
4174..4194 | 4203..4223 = 4.72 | 10.5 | 11.74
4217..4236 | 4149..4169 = 4.78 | 11.6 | 11.30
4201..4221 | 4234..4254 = 4.74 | 11.5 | 10.97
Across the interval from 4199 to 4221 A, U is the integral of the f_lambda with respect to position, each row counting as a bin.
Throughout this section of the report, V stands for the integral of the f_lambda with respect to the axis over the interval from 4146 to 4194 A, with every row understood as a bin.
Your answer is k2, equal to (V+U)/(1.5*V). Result 1.0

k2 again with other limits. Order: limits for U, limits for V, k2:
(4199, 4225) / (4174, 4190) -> 1.9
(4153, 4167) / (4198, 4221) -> 1.1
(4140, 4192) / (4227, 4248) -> 2.3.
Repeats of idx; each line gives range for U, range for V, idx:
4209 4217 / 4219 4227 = 1.5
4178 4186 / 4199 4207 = 0.0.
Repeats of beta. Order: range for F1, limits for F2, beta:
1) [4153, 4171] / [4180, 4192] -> 1.06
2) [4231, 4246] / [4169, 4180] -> 1.10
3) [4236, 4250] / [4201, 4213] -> 1.03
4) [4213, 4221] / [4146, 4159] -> 1.15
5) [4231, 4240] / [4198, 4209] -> 0.98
